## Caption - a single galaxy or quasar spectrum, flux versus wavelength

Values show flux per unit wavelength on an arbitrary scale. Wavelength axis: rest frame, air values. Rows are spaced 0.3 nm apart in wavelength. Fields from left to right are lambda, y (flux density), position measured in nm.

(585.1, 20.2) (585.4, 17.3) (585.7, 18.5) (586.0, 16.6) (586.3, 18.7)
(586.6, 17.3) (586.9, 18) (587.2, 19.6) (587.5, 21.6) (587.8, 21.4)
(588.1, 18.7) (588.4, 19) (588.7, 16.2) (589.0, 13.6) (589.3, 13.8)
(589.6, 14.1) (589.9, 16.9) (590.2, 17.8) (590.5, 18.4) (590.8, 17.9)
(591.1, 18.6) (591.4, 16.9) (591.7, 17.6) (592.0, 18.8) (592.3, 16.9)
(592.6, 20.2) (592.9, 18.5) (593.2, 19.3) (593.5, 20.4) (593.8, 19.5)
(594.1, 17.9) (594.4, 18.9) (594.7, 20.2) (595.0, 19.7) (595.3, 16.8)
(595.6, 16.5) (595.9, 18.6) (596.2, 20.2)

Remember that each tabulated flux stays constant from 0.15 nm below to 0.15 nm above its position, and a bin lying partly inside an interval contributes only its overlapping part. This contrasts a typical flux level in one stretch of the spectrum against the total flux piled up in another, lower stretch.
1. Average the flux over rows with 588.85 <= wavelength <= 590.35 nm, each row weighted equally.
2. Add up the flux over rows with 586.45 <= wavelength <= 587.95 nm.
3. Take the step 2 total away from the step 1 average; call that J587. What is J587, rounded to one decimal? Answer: -82.7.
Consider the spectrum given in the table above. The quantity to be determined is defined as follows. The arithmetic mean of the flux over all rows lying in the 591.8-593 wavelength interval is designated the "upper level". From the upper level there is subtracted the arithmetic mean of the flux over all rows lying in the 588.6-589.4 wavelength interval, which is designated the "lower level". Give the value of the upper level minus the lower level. 4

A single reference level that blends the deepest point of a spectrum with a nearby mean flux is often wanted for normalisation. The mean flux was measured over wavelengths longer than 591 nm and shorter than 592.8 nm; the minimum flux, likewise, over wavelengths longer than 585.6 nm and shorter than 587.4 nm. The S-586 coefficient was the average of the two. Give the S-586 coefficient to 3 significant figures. 17.4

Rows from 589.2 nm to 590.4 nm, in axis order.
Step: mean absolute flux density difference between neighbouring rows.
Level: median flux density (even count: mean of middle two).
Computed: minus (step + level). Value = -16.8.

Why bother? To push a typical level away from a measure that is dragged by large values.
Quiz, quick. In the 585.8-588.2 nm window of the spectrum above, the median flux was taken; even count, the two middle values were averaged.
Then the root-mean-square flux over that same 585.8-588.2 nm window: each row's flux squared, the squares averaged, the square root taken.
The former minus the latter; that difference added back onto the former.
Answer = 18.3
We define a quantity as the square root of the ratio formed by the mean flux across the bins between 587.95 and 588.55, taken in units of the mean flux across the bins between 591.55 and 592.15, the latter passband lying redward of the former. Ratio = 1.02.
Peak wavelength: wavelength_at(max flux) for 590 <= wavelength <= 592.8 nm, 592.6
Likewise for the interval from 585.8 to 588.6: 587.5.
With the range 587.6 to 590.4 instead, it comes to 587.8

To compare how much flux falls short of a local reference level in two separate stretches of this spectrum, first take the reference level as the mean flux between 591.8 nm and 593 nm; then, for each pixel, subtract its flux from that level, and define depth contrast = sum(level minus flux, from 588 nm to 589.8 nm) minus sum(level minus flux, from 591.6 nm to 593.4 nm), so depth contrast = 16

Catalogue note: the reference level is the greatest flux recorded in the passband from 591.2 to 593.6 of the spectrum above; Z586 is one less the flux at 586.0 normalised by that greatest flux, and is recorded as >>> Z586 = 0.19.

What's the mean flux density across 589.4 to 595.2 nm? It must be 18.3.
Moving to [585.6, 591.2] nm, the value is 17.7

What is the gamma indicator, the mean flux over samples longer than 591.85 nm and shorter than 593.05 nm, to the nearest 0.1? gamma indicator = 18.6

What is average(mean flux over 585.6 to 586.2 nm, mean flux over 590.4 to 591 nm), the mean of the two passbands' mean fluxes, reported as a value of 17.9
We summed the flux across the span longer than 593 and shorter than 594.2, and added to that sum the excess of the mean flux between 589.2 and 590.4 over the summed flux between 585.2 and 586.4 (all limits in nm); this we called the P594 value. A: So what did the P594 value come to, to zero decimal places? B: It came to 22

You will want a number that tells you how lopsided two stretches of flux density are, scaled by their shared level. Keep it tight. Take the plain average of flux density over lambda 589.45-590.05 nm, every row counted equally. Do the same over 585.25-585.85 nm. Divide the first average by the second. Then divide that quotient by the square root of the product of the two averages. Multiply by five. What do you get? 0.260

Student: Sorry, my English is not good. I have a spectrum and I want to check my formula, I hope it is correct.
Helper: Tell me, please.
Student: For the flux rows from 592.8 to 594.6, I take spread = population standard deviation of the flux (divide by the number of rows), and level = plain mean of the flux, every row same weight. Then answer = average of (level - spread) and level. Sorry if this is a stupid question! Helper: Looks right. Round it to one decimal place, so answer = 18.7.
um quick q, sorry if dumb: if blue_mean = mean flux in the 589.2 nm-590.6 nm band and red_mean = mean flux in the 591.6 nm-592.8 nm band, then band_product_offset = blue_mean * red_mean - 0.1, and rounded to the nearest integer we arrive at 298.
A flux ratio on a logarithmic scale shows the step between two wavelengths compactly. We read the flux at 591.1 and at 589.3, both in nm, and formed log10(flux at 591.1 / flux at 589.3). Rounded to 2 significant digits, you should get 0.13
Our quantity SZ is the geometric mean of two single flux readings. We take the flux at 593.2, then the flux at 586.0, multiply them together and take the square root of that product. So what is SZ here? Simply 17.9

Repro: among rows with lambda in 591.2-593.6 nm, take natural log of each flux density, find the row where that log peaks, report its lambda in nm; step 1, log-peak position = 593.5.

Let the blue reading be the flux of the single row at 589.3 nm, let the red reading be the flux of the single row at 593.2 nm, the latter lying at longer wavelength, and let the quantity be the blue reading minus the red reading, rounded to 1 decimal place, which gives -5.5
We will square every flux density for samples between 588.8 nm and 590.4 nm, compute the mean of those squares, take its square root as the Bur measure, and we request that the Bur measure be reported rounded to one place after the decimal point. 15.3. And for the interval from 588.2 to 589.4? 15.8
